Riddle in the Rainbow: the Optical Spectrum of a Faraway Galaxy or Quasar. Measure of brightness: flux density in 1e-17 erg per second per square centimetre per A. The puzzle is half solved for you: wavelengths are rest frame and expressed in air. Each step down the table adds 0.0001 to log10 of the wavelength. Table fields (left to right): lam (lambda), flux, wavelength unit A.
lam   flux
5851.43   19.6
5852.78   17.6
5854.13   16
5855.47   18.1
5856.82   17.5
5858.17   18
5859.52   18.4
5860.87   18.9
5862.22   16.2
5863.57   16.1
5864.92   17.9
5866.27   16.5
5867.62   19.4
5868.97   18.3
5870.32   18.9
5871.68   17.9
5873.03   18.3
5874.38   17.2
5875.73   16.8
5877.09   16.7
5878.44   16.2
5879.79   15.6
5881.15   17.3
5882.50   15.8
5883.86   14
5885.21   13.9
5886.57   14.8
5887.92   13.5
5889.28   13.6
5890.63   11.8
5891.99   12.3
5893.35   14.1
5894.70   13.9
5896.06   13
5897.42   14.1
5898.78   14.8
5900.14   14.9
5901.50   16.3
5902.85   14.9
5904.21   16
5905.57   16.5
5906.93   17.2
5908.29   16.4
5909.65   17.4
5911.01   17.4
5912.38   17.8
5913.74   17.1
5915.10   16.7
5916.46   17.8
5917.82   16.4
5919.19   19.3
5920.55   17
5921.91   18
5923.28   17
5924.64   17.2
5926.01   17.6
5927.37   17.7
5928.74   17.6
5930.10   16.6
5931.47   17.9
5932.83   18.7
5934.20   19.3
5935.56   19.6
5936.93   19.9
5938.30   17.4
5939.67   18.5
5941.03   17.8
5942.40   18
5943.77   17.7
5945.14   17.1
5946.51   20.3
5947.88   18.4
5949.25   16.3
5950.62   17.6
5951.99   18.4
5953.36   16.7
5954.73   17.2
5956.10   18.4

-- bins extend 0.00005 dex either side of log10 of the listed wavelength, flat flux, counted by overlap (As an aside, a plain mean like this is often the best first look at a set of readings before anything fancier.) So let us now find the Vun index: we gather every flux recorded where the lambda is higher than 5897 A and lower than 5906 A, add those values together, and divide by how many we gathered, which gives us 15.4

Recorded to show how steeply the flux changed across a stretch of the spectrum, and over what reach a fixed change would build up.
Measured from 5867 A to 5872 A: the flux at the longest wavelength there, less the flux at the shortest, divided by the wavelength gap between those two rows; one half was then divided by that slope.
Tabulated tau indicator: -1.4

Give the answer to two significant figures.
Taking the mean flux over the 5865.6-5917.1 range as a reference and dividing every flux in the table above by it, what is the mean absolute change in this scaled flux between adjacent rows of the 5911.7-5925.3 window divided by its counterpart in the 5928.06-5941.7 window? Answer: 1.3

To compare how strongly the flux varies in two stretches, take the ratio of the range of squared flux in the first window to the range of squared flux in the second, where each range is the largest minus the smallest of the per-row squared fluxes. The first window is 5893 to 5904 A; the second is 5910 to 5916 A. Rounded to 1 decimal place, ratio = 2.5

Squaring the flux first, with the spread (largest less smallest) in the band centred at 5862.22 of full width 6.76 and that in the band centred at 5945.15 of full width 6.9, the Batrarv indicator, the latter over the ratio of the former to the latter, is 146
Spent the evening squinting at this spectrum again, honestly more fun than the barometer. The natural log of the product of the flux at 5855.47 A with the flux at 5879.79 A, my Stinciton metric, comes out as 5.64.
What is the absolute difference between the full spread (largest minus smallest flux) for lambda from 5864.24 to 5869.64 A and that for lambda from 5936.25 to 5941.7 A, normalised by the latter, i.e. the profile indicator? 0.16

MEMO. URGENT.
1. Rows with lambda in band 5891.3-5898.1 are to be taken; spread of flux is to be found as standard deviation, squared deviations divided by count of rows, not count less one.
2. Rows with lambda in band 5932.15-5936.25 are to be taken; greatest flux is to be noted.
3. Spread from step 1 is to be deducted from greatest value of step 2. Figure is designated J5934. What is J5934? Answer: 18.9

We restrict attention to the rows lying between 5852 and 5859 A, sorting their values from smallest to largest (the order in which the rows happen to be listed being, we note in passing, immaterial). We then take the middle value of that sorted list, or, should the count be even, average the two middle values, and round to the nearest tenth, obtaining 17.6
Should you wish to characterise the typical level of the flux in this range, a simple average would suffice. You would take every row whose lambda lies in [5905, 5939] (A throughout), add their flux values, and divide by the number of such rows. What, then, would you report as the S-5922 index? 17.7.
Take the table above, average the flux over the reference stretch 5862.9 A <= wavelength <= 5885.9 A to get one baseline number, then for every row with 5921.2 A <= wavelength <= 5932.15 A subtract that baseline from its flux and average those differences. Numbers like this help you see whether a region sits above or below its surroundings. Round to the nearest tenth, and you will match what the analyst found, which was 0.6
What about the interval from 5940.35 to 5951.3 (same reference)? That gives 1.0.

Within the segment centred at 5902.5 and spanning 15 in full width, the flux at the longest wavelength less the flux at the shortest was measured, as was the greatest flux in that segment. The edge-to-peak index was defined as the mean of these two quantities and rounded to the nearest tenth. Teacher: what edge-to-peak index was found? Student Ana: 10.9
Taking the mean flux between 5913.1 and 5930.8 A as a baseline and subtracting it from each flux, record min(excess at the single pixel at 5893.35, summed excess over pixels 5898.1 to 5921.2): -12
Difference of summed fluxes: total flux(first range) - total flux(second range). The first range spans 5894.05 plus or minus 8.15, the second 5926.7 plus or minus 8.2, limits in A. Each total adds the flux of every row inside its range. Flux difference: -47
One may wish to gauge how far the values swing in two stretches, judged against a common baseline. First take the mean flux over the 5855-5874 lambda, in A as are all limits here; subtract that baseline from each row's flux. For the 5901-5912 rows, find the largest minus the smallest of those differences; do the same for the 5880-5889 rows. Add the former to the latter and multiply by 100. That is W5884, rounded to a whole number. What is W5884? 630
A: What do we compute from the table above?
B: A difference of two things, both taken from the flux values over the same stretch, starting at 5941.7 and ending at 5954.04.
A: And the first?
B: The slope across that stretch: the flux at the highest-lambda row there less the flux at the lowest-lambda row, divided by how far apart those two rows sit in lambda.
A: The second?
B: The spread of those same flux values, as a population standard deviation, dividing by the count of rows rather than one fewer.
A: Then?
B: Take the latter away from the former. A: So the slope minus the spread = -1.2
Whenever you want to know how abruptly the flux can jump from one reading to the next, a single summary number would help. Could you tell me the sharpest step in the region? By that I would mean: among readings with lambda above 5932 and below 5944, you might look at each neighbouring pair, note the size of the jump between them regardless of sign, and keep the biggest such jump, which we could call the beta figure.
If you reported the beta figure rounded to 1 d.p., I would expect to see 2.5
